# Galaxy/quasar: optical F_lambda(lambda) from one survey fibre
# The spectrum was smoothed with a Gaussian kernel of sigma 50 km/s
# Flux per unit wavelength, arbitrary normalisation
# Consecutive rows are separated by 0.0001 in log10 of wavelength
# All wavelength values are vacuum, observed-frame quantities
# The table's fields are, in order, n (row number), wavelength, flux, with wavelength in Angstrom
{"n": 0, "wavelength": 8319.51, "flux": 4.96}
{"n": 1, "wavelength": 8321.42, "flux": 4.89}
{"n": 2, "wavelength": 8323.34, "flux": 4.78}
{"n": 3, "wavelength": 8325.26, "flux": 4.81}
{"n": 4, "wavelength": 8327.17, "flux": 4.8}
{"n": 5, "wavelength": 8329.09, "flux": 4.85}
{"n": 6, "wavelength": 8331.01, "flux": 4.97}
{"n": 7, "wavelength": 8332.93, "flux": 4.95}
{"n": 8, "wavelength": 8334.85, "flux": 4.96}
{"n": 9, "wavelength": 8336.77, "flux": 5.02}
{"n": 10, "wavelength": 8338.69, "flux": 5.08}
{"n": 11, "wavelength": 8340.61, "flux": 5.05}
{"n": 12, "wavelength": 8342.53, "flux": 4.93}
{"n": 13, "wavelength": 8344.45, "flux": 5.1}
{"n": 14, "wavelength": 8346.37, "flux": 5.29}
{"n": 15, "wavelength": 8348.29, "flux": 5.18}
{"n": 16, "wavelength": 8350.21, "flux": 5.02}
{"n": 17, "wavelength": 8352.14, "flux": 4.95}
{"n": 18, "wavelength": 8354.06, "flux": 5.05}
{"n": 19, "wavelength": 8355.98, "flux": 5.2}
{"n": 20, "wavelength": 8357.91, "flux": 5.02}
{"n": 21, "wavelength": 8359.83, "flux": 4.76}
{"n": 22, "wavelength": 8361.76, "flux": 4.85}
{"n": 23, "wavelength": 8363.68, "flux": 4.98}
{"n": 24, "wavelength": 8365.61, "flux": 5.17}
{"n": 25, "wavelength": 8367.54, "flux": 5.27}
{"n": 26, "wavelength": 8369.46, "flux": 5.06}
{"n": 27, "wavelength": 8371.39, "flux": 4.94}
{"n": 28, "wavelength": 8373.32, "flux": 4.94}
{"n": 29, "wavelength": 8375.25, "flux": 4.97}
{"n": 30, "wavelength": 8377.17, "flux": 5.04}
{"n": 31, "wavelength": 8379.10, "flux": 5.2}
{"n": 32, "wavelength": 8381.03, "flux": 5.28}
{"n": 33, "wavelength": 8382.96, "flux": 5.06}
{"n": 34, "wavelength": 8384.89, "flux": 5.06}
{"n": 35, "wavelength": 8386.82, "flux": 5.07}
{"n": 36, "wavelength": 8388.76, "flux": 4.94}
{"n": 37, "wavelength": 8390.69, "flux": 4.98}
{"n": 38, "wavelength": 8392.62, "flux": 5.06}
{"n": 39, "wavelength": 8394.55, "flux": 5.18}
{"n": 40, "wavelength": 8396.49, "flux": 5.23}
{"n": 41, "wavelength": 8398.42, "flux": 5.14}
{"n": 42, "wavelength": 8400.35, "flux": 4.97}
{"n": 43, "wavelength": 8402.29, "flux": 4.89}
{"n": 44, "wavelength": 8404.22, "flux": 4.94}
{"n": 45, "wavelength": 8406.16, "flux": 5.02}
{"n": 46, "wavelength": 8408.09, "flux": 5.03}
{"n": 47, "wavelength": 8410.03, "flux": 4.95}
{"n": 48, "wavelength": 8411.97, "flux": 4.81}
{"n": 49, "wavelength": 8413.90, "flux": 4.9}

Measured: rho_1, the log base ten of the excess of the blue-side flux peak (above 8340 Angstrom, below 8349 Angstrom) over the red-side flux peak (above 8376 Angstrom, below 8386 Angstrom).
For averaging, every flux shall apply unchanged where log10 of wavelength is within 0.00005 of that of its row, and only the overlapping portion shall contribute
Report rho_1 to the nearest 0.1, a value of -2.0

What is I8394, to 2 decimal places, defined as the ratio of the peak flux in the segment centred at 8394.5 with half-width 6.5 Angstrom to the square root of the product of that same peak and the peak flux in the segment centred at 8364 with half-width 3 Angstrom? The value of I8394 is 1.01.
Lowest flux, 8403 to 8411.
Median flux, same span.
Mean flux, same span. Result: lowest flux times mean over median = 4.94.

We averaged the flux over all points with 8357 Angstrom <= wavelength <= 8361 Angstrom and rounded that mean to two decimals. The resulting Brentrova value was 4.89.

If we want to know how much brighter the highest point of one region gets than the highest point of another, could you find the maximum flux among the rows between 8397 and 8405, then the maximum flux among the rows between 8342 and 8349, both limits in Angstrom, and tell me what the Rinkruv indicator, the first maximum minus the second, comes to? -0.15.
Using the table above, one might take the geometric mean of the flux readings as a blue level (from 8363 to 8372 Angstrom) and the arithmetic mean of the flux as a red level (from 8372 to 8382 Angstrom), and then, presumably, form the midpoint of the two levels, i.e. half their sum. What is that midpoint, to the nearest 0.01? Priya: 5.08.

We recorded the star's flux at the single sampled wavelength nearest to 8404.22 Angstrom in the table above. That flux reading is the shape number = 4.94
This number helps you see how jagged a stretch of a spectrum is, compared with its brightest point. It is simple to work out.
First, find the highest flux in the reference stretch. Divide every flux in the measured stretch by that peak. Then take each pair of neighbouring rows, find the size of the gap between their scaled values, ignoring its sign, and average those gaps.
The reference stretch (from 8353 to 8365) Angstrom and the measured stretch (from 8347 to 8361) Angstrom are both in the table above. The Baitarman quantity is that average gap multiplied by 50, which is 1.5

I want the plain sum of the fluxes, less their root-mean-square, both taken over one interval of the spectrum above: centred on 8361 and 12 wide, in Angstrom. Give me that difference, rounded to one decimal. 25.0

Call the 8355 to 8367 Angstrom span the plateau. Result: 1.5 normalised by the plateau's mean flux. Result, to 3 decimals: 0.300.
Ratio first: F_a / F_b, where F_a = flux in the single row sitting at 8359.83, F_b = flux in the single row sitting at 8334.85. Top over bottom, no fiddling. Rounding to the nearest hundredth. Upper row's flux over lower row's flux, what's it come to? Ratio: 0.96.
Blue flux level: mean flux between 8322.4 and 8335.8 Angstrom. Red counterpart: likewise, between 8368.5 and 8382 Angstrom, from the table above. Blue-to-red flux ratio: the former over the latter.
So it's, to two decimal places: 0.96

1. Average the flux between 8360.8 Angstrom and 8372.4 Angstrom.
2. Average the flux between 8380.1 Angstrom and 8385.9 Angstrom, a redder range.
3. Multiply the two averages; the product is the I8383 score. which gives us 25.90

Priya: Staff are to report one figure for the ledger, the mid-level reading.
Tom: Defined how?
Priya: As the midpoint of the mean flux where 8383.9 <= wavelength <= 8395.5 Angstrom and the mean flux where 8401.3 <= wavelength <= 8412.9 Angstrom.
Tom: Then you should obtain 4.99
